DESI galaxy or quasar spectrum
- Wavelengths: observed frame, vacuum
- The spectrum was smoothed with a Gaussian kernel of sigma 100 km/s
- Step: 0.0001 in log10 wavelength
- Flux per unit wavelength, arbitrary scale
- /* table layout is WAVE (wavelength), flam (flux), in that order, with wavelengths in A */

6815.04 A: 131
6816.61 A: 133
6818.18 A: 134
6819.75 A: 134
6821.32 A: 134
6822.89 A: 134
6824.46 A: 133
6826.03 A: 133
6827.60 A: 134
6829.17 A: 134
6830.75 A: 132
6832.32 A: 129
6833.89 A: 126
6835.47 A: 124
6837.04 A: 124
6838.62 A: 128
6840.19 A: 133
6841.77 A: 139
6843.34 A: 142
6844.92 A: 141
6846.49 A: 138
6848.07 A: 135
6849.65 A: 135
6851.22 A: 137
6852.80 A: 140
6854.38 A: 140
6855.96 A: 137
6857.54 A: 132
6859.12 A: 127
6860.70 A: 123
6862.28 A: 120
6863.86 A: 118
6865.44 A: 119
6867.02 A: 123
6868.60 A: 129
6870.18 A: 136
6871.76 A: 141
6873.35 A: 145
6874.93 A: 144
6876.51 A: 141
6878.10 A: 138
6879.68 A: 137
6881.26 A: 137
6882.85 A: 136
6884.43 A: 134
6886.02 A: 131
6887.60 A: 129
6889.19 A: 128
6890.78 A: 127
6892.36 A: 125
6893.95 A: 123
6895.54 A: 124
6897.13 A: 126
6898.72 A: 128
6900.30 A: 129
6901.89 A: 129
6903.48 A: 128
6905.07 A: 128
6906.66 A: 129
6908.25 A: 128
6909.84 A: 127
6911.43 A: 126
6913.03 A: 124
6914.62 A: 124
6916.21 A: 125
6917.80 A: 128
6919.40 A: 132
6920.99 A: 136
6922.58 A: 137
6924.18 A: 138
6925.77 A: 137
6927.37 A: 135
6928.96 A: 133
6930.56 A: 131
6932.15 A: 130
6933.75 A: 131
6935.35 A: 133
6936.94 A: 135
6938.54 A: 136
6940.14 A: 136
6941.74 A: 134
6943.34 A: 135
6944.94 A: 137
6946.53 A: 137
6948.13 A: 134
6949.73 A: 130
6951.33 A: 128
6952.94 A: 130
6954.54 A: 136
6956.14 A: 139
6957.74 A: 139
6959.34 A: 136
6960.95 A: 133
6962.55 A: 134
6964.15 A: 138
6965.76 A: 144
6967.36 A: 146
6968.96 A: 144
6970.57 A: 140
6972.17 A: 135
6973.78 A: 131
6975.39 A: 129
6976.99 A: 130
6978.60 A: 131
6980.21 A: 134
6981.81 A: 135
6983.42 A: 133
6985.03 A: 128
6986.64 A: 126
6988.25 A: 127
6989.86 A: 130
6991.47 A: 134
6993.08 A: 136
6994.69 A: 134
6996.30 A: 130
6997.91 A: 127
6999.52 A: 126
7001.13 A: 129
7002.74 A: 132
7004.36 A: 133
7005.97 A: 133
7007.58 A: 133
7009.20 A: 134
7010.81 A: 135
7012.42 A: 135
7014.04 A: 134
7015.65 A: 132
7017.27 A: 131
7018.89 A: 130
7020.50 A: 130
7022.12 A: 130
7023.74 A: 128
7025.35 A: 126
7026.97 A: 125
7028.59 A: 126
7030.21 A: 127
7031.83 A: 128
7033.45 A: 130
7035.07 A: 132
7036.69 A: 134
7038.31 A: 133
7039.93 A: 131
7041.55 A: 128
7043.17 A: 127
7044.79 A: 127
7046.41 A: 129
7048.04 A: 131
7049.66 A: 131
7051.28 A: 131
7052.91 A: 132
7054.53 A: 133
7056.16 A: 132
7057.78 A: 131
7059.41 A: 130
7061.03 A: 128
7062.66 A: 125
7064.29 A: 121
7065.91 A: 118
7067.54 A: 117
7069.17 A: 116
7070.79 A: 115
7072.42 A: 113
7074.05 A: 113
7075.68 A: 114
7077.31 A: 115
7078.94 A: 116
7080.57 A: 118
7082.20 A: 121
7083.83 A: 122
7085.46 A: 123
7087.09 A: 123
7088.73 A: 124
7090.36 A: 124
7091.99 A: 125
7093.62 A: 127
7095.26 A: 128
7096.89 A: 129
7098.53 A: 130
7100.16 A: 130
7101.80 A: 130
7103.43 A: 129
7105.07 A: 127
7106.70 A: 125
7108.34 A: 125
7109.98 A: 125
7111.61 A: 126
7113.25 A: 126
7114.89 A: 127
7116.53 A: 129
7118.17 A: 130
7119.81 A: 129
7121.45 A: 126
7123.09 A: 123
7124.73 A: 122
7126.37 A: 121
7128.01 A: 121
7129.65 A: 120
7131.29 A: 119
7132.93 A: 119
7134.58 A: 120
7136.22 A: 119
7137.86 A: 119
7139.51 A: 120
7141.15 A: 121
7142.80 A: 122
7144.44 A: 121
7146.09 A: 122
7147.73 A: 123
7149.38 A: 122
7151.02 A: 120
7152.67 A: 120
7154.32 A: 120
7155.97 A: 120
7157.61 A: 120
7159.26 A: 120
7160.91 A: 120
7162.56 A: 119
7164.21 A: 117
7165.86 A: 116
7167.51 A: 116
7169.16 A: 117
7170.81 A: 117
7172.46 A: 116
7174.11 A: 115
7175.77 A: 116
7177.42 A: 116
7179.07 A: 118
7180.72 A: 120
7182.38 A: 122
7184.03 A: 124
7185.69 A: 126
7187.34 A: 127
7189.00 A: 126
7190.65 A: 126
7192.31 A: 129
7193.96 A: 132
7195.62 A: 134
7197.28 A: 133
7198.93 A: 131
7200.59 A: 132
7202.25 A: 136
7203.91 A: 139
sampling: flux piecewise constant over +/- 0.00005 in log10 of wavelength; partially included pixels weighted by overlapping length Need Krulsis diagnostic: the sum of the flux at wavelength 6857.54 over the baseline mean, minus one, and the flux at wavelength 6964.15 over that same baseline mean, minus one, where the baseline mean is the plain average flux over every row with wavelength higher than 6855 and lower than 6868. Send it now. 0.16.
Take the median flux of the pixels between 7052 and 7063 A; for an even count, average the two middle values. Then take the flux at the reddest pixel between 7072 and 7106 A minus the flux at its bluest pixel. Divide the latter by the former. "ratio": 0.11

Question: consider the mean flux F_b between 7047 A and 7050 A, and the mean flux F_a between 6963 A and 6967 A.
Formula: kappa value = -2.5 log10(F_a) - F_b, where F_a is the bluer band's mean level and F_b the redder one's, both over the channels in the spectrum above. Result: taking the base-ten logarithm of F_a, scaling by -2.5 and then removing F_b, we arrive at -136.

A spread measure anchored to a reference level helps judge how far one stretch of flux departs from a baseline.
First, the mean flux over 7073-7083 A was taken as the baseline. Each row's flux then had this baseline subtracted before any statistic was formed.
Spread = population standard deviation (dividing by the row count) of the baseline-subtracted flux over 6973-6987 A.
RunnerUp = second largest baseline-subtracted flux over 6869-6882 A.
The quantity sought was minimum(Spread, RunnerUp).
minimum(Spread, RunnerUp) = 2.7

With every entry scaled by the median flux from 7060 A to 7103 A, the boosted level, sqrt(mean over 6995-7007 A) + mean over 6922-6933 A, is 2.128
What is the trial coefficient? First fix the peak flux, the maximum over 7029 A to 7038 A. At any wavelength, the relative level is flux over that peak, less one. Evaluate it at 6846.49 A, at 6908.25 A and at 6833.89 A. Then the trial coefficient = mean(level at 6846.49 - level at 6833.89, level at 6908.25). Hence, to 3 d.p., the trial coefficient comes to 0.022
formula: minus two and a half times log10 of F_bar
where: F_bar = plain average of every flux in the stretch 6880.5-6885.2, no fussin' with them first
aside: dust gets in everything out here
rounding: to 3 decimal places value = -5.331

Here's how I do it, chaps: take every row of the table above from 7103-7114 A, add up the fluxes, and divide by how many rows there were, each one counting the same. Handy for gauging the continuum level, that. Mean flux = 126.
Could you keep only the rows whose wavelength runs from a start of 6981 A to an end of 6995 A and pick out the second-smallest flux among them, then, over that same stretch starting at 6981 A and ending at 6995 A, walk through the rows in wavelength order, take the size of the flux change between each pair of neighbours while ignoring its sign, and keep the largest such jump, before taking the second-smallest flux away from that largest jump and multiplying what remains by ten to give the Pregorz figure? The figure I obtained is -1220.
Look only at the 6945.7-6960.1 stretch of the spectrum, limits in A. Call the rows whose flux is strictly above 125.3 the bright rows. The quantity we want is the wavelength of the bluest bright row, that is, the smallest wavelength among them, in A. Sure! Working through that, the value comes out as 6946.53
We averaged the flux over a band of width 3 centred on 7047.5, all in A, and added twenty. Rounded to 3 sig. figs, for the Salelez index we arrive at 150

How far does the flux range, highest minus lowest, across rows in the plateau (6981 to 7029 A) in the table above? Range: 11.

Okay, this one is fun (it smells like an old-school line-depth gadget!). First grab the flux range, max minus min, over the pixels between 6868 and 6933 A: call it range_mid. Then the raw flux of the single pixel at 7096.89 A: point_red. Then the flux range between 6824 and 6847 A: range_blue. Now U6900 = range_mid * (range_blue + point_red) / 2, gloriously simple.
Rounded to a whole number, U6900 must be 1617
